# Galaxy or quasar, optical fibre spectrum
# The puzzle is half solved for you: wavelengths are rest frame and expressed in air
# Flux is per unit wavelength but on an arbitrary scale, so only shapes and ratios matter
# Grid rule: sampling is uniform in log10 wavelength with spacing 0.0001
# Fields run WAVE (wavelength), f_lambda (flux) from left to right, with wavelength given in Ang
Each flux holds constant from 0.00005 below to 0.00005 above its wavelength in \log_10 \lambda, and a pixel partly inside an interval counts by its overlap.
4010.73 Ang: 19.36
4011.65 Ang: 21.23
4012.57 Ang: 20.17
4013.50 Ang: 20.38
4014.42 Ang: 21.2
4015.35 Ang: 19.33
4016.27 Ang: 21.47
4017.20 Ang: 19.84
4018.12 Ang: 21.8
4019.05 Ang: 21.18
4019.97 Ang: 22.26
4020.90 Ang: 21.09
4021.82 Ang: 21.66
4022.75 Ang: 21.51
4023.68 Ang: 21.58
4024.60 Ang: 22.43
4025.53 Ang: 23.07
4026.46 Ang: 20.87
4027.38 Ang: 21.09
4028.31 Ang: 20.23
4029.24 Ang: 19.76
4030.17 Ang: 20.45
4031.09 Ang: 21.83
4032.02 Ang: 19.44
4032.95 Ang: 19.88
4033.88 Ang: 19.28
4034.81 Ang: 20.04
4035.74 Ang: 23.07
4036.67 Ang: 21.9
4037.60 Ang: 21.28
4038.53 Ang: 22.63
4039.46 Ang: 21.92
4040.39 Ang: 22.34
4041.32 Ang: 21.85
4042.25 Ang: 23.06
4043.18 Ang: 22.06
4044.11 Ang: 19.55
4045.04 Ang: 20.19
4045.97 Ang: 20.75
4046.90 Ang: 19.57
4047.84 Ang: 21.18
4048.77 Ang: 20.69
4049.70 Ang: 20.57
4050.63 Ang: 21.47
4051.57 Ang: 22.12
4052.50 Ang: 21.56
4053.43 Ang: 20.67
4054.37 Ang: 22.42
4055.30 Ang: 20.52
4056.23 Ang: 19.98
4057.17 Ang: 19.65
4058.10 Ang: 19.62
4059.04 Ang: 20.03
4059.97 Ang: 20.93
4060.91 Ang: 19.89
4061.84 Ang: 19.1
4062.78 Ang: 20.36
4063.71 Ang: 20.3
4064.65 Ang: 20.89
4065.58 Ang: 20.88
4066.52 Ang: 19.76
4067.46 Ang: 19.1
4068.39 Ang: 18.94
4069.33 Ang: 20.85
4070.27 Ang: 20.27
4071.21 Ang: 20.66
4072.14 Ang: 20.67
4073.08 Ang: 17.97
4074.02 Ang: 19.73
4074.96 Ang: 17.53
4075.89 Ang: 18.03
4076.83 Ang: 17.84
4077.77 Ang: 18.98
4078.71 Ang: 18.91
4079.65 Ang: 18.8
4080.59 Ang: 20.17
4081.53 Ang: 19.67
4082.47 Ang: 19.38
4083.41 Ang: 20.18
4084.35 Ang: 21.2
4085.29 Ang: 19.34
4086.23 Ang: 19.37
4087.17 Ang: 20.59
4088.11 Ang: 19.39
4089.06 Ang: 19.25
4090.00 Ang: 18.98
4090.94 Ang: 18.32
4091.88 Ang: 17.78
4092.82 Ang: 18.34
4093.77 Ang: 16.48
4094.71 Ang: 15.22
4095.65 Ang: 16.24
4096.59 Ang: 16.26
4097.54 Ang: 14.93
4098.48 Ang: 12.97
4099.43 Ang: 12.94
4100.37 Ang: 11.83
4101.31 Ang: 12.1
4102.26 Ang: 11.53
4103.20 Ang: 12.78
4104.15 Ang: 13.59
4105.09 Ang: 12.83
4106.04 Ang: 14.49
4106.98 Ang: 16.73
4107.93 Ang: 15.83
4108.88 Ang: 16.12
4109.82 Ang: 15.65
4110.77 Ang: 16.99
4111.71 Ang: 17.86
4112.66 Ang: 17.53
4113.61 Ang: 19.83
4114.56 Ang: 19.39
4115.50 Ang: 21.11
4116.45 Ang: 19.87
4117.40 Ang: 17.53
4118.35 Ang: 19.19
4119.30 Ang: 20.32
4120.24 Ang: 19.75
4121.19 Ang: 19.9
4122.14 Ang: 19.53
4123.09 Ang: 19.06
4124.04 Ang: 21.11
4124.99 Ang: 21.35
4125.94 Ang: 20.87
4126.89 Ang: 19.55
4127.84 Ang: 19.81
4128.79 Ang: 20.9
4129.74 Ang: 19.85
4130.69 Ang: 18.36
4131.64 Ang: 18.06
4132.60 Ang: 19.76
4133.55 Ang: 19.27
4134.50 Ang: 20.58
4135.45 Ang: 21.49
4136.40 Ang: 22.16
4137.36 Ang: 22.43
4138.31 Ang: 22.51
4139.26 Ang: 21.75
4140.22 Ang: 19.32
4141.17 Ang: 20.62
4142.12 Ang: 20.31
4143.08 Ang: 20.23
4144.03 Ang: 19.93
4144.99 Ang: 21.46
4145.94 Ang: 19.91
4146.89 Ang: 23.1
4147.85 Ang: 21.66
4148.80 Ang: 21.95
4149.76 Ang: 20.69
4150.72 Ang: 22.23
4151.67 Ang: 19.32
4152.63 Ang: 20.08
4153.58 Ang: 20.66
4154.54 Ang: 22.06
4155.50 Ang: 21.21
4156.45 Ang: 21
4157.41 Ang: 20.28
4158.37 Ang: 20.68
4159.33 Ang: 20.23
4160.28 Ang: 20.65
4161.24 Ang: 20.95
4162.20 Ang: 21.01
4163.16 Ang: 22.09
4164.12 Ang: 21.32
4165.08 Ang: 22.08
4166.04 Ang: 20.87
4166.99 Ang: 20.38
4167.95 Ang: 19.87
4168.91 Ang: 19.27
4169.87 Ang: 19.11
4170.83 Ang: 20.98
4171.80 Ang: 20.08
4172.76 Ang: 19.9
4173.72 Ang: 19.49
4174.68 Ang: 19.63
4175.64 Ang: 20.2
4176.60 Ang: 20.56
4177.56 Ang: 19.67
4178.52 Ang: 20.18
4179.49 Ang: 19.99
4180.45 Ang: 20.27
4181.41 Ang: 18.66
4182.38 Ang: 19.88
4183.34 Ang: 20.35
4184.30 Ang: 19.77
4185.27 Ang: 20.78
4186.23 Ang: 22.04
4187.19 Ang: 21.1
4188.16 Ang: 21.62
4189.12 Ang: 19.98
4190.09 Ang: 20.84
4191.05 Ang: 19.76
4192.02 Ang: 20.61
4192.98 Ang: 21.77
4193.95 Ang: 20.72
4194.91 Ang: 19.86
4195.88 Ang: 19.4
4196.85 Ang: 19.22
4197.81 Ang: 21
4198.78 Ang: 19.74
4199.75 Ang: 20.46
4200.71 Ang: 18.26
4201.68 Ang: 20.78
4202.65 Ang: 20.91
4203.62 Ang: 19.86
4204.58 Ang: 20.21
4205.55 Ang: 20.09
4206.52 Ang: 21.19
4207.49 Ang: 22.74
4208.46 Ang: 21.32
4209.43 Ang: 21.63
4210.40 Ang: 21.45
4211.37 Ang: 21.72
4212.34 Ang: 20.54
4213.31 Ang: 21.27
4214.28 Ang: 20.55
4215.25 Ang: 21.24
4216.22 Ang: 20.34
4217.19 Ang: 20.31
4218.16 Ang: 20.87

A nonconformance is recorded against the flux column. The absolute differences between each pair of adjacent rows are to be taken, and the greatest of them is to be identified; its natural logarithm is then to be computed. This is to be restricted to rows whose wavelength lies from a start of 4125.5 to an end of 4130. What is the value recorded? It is 0.3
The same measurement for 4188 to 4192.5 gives 0.5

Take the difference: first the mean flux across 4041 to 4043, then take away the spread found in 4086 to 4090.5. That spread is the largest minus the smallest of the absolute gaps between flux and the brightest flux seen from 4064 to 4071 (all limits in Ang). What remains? 20.8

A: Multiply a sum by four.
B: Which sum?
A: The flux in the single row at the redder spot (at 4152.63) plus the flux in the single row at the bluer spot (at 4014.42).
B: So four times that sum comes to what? 165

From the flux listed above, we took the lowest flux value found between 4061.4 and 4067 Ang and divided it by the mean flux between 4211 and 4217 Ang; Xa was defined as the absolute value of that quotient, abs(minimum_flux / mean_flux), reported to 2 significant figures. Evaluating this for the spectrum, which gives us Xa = 0.91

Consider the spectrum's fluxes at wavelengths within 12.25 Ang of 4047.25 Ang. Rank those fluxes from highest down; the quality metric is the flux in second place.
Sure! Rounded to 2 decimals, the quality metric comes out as 23.06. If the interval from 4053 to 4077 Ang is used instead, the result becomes 20.93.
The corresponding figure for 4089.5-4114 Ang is 18.98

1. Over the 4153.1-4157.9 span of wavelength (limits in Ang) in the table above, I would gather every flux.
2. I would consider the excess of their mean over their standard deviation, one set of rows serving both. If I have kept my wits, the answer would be 20.4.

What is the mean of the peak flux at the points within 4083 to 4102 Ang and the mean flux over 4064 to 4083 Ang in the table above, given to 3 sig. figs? 20.3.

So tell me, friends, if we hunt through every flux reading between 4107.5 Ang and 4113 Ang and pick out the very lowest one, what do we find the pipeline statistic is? 15.65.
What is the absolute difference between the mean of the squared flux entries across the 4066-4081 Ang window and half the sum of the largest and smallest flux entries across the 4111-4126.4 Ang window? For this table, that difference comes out 353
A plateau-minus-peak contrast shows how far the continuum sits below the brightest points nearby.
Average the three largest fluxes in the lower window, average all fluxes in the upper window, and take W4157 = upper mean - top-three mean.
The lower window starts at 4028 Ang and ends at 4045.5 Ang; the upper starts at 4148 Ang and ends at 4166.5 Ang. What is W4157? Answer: -1.9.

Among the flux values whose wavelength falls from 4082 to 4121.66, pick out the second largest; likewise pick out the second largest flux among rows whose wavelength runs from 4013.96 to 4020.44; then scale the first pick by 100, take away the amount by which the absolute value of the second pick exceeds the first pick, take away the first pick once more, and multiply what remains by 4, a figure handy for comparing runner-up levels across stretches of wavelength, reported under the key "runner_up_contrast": 8357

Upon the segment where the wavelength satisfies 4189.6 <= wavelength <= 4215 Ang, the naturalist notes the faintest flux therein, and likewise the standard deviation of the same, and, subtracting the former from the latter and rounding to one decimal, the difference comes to -17.3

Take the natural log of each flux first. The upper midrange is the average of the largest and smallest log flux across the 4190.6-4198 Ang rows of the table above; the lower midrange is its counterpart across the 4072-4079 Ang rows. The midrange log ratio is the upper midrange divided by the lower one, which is 1.02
